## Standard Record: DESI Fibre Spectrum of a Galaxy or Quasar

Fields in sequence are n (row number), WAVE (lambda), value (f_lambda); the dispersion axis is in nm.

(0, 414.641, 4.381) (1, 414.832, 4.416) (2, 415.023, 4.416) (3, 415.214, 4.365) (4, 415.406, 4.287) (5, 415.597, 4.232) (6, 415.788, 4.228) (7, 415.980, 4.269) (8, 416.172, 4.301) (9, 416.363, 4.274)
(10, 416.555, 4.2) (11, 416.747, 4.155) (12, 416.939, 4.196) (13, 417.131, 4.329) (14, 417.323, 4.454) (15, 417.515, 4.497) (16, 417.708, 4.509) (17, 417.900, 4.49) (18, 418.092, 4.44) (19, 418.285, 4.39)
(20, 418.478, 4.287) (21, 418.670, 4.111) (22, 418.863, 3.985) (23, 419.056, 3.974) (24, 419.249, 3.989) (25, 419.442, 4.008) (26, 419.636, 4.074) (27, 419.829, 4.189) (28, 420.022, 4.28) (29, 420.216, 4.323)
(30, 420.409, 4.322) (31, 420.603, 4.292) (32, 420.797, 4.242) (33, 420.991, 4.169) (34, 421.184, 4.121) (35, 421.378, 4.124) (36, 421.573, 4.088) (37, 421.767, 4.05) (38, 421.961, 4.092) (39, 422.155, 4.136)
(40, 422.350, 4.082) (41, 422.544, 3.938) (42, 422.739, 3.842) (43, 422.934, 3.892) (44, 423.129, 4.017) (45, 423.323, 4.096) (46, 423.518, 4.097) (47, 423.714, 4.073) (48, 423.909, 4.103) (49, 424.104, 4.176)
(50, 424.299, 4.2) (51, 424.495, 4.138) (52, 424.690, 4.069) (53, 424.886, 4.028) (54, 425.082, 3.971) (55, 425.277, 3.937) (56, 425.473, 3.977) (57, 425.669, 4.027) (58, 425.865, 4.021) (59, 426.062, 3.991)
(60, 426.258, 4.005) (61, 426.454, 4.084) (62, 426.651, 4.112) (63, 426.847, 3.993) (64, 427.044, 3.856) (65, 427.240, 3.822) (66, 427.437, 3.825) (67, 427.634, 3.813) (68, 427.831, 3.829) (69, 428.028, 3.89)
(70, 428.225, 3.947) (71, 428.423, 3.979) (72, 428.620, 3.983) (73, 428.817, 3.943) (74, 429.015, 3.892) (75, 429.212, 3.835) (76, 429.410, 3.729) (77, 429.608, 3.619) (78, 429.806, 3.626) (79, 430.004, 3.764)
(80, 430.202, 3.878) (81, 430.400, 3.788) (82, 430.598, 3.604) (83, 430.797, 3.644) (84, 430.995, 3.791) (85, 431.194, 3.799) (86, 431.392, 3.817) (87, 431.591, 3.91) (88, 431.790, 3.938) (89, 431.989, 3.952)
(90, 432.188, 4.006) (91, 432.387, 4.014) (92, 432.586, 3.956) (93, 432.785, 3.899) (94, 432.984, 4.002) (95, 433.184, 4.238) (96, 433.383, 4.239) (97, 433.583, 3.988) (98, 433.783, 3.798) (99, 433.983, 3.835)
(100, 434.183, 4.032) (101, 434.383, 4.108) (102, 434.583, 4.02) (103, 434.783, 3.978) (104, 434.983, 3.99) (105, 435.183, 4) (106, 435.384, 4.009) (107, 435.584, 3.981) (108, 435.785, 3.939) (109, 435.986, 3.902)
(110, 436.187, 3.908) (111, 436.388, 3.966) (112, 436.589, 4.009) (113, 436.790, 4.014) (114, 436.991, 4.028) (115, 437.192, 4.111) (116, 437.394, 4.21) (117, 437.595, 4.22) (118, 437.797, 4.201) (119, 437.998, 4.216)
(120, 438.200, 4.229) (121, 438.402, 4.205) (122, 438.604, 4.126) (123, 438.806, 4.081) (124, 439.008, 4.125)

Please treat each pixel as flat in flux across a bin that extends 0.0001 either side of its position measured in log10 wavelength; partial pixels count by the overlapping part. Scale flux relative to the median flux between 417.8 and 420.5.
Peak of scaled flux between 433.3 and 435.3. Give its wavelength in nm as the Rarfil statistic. 433.383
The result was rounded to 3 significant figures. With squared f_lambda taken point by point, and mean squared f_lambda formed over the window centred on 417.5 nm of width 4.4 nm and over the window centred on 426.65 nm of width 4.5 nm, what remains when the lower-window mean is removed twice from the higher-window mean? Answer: -20.4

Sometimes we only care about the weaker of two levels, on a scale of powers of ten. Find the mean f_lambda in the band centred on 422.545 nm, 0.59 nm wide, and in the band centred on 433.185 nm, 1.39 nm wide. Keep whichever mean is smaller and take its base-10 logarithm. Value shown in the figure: 0.597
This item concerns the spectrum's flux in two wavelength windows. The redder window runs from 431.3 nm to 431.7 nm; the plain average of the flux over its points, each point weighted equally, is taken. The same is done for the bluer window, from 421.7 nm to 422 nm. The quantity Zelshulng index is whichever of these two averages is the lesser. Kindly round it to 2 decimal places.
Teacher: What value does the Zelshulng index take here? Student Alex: 3.86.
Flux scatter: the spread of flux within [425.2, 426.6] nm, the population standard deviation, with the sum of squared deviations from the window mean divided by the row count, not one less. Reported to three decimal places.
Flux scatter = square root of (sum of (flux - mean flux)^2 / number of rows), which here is 0.042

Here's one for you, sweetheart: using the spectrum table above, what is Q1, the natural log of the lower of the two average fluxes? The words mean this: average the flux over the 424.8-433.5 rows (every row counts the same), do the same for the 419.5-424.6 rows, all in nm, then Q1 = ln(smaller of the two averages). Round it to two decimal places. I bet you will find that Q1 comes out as 1.36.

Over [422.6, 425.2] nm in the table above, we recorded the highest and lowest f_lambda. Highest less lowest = 0.36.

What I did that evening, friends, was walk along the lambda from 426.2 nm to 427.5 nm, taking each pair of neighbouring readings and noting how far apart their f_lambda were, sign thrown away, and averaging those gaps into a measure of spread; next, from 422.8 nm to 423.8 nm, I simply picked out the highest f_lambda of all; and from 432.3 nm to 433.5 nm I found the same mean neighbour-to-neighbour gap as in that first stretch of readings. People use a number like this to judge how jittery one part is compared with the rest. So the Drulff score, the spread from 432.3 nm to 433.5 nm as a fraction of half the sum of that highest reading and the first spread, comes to 0.044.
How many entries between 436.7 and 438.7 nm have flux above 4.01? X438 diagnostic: 10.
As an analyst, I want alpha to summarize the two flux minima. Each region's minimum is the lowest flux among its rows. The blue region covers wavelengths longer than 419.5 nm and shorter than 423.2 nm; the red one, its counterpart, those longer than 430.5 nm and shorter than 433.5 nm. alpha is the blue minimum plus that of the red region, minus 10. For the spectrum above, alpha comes -2.55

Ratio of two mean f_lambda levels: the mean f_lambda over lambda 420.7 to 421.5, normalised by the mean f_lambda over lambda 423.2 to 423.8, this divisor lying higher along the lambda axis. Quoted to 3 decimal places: 1.018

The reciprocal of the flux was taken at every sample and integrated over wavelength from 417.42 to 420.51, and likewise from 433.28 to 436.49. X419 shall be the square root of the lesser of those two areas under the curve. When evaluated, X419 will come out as 0.854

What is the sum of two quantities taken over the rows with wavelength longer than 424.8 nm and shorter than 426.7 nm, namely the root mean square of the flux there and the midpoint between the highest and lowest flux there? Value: 8.0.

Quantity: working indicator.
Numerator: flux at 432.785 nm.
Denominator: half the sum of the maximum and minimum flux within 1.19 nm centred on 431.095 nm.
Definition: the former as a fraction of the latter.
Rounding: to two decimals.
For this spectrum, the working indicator 1.04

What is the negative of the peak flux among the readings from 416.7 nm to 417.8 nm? -4.5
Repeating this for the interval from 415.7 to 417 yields -4.3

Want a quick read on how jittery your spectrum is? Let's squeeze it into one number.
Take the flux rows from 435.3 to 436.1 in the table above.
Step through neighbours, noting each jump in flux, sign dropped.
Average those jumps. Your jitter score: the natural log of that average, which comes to -3.33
